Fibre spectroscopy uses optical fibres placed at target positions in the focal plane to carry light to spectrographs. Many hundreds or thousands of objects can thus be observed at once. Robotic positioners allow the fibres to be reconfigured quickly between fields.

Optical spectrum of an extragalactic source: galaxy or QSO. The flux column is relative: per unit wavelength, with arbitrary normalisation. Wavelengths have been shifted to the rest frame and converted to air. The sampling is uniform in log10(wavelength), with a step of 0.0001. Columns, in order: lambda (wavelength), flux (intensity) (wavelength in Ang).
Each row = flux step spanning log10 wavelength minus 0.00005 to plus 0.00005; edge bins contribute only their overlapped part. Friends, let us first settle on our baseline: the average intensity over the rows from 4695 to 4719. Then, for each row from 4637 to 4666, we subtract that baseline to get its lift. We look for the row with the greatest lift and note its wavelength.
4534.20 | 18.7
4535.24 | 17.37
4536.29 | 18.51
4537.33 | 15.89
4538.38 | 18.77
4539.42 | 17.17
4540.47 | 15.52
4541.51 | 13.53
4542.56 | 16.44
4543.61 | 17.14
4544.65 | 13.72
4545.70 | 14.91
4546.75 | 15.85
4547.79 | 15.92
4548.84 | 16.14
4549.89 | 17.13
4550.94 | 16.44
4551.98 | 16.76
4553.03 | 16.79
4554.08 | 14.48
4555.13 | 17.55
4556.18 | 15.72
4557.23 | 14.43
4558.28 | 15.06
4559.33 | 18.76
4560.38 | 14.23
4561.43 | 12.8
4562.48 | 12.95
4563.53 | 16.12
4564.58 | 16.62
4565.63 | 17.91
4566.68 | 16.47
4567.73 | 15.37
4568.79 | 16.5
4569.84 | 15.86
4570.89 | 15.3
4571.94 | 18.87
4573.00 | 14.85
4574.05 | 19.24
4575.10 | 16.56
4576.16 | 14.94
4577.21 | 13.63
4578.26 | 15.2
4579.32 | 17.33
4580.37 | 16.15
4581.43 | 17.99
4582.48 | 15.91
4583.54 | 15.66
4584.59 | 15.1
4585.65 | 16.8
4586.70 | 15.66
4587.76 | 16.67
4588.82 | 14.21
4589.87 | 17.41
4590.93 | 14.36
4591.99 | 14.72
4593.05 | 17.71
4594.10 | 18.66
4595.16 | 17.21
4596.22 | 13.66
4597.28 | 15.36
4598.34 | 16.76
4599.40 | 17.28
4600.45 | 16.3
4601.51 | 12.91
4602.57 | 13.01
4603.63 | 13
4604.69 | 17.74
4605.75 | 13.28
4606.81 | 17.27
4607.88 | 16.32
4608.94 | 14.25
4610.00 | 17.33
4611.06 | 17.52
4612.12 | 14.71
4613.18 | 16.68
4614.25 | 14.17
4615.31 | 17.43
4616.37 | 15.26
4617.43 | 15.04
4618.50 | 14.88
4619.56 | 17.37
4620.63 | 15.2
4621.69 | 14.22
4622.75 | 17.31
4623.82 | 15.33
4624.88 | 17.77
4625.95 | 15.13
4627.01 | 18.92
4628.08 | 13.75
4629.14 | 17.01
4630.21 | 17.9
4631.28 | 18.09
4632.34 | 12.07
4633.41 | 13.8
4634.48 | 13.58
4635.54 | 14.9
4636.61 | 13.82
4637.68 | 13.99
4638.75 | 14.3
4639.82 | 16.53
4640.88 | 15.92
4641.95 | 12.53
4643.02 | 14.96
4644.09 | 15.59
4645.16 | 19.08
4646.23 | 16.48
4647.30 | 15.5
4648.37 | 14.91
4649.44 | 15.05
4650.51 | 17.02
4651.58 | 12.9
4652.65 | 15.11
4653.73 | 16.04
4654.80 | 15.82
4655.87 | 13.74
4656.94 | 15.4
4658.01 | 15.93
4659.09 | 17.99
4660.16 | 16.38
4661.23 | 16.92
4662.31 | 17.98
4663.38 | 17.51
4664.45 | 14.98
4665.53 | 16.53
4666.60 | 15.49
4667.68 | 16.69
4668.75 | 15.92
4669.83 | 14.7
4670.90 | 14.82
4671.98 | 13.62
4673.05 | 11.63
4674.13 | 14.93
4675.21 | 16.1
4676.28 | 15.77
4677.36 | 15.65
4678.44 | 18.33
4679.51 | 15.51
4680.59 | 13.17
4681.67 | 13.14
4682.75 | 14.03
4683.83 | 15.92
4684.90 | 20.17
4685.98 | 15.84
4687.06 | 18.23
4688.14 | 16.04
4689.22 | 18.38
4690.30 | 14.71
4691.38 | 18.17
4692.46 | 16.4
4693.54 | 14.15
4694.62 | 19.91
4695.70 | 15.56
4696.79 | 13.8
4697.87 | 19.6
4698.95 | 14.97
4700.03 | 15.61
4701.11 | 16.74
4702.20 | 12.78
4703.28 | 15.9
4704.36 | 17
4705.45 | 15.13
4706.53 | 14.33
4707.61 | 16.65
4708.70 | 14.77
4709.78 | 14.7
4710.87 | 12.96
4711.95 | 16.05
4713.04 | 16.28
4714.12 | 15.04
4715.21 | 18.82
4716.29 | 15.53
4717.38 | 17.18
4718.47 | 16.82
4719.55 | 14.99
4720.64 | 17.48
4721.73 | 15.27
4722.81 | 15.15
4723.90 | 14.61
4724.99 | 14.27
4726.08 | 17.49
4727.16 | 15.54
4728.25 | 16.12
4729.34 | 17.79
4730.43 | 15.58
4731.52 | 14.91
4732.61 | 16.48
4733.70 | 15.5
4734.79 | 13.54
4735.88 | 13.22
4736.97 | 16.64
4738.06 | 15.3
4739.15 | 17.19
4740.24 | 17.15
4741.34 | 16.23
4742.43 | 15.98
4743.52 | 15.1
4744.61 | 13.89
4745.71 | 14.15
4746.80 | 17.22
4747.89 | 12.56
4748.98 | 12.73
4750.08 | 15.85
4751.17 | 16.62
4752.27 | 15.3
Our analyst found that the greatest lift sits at 4645.16 Ang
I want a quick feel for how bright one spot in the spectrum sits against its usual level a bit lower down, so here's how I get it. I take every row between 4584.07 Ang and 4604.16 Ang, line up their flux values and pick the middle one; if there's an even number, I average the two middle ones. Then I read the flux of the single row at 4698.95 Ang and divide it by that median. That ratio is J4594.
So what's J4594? 0.96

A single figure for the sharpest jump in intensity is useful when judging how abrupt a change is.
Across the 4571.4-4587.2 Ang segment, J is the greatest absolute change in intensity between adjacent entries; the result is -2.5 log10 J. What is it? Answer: -1.61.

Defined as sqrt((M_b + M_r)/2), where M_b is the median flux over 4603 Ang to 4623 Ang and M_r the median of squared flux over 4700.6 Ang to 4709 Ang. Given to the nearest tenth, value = 11.3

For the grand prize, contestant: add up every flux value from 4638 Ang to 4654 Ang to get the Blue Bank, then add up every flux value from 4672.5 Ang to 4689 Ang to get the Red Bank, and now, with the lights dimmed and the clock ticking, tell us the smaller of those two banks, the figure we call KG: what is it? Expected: 232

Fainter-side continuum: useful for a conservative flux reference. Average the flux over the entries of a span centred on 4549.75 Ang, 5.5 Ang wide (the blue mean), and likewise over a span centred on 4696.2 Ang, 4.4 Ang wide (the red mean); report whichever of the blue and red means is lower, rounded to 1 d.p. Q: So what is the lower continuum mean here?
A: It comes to 16.5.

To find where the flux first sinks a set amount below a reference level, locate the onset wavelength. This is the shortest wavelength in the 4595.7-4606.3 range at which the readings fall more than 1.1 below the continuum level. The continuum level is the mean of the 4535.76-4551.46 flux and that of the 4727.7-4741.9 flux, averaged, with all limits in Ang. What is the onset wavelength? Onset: 4596.22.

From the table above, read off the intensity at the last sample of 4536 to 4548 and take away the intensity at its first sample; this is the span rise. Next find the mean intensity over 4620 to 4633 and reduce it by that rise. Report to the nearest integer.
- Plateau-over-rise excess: 19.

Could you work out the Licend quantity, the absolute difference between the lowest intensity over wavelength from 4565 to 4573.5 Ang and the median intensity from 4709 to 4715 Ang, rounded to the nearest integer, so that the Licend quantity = 0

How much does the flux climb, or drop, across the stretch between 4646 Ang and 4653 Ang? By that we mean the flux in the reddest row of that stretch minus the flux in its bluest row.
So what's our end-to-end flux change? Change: -1.4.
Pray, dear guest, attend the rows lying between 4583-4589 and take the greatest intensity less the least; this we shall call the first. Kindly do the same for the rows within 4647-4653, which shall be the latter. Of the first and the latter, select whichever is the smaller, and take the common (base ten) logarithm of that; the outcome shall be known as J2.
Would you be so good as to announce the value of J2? 0.41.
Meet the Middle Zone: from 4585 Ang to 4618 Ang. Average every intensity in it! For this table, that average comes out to 15.8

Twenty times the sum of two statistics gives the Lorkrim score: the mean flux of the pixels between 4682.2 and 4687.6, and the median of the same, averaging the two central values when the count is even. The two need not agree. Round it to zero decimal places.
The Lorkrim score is 655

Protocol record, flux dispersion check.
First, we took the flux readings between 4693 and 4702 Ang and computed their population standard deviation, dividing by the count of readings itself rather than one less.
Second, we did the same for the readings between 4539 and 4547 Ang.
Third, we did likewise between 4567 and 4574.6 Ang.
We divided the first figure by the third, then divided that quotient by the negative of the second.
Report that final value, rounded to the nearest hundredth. -1.00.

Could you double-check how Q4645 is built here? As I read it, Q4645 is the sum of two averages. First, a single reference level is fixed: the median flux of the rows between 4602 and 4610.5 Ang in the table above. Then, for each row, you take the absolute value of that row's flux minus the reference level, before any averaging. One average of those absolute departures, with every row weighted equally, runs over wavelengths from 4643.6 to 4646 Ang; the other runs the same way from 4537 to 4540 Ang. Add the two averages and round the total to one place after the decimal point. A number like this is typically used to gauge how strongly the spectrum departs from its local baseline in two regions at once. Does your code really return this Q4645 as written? 4.0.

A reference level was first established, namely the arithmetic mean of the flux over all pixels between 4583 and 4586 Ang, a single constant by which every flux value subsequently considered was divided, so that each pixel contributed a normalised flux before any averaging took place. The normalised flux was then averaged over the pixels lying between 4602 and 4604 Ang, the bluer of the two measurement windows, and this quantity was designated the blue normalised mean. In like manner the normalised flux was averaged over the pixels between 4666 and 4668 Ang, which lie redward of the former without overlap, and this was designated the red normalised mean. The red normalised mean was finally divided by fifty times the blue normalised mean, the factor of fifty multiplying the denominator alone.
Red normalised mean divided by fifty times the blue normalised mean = 0.0247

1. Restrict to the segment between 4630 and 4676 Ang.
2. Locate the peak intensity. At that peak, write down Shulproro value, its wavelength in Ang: 4645.16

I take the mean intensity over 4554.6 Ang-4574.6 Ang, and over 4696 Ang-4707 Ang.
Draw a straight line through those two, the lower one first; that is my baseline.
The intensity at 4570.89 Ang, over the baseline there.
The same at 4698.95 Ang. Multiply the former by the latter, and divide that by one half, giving 1.83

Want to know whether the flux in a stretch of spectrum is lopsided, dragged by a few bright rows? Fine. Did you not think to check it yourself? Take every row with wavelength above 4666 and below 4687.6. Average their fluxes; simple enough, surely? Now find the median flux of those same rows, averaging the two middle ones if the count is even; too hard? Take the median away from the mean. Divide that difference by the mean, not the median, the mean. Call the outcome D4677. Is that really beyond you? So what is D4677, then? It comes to -0.006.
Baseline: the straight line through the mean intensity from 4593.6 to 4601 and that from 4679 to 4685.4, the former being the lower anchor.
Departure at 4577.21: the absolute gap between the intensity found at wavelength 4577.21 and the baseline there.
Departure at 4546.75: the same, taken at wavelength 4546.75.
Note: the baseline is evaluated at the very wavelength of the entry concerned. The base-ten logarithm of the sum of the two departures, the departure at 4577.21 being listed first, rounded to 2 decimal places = 0.64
